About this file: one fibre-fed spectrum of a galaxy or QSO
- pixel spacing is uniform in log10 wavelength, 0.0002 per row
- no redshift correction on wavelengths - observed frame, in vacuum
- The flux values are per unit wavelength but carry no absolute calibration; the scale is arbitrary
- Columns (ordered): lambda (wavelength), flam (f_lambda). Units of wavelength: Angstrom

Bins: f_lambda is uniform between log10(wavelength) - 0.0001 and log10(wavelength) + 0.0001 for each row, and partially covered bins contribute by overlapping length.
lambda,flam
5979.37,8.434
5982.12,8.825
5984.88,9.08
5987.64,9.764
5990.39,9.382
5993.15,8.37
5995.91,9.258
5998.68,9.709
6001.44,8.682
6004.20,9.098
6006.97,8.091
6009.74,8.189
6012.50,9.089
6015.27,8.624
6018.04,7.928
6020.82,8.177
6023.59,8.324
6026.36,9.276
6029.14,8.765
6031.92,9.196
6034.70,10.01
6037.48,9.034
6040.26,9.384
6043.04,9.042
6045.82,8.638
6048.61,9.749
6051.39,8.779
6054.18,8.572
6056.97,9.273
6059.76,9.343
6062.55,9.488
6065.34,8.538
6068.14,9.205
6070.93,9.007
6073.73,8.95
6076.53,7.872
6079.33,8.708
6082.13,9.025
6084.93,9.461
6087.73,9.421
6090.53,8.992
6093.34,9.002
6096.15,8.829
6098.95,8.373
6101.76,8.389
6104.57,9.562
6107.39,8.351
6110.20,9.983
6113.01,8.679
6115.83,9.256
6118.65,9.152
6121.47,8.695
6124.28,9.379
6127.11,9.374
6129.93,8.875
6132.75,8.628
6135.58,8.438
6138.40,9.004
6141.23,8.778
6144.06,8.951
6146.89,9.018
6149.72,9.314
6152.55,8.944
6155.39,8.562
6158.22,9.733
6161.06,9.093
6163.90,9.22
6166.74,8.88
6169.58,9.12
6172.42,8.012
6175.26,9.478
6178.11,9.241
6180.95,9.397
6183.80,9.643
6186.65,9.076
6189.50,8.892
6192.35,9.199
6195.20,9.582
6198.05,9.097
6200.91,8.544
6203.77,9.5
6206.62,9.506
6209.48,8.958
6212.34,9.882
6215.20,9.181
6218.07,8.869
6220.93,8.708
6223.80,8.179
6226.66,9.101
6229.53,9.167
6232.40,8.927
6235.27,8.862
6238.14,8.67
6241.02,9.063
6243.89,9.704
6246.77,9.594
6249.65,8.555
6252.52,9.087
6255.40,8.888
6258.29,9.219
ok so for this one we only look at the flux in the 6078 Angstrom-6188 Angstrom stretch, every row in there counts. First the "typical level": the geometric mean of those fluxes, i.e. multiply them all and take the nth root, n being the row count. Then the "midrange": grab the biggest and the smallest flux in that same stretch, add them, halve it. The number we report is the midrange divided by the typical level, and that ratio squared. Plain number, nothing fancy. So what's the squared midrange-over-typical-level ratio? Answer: 1.00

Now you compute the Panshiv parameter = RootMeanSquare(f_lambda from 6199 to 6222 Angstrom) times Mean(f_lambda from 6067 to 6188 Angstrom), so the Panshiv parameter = 82.4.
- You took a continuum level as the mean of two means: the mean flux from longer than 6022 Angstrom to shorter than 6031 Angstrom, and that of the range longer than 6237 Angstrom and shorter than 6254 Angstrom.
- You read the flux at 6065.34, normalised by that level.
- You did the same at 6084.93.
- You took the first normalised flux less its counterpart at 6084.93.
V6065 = -0.10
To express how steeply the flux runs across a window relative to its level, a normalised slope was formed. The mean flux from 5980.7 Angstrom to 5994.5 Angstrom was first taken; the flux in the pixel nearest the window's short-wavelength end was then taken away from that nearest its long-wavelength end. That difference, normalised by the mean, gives -0.05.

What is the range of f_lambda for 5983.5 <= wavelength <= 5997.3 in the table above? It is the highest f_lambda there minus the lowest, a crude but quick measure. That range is 1.4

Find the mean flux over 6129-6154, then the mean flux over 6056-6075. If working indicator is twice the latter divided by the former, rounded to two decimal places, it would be 2.05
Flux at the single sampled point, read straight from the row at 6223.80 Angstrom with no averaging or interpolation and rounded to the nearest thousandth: 8.179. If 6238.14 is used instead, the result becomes 8.670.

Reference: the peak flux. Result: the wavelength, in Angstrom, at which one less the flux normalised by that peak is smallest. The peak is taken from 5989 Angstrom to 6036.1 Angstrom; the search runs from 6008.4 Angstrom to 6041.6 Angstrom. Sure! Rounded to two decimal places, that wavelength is 6034.70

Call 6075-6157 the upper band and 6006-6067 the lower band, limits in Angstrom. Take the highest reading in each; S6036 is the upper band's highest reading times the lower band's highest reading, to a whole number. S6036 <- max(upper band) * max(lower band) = 100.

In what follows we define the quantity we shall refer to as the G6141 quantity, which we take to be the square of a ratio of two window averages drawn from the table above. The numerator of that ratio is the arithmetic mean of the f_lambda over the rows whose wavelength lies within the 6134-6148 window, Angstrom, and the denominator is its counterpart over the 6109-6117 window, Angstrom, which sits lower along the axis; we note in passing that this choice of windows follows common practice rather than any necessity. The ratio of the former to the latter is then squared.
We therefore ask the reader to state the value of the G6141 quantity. 0.90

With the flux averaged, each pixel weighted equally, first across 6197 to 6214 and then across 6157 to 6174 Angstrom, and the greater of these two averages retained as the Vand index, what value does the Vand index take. 9.25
